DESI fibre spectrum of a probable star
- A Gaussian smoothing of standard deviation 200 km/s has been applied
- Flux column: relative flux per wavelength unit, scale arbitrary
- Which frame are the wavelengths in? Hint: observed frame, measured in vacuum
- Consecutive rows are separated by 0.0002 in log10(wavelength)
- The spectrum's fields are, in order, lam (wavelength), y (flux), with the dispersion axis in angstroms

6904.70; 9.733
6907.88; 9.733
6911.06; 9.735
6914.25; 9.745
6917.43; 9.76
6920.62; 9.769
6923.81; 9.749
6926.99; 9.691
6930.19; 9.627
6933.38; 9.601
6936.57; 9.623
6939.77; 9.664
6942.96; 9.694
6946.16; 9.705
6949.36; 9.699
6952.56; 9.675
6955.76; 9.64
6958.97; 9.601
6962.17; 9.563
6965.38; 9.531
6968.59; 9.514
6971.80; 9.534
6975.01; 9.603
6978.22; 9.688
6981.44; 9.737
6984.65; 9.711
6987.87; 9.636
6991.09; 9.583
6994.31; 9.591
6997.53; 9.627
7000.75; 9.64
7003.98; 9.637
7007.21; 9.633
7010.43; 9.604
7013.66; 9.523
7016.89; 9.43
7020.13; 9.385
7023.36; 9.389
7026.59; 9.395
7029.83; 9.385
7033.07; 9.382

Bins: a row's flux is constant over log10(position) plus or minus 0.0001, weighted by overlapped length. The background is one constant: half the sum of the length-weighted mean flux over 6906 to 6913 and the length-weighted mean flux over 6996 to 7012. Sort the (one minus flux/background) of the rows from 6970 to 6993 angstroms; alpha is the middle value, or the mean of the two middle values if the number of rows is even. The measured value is 0.004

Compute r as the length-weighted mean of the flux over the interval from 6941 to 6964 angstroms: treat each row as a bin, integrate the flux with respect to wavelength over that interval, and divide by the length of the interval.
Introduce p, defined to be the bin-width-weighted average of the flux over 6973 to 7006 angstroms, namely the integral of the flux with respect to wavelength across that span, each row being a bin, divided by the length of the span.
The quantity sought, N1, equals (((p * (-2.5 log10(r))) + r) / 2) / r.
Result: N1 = -0.729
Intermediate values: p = 9.64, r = 9.65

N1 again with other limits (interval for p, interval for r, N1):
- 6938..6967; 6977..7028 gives -0.735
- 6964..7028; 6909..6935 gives -0.716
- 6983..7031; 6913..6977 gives -0.717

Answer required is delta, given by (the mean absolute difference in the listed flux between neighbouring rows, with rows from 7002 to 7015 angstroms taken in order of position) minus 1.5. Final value -1.46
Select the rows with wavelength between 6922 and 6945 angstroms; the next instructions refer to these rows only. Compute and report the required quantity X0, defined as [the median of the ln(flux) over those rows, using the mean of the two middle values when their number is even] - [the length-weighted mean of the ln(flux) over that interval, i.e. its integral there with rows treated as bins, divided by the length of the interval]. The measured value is -0.0005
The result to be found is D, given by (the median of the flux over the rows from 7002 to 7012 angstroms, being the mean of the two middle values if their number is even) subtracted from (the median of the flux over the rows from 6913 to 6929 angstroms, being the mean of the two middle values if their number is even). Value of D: 0.12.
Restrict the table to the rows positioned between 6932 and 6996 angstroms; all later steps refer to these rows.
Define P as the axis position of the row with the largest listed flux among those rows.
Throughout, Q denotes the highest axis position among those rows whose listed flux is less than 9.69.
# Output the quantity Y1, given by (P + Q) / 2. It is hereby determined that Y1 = 6987.9 angstroms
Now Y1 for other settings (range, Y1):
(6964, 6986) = 6979.8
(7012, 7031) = 7021.7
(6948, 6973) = 6960.6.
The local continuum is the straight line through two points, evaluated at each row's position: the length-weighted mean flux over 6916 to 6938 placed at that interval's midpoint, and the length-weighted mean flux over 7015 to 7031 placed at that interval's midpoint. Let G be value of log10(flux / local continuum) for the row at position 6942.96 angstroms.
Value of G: 0.0024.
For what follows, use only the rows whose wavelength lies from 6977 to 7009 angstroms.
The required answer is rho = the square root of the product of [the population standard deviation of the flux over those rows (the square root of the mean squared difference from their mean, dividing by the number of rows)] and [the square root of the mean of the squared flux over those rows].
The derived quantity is 0.67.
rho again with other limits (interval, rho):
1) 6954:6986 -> 0.85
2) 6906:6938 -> 0.76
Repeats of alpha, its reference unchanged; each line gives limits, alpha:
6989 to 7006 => 0.005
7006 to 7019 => 0.012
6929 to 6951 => 0.002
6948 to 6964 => 0.004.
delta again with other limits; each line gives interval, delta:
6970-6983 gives -1.43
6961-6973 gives -1.48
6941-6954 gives -1.49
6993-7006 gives -1.48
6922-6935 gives -1.45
